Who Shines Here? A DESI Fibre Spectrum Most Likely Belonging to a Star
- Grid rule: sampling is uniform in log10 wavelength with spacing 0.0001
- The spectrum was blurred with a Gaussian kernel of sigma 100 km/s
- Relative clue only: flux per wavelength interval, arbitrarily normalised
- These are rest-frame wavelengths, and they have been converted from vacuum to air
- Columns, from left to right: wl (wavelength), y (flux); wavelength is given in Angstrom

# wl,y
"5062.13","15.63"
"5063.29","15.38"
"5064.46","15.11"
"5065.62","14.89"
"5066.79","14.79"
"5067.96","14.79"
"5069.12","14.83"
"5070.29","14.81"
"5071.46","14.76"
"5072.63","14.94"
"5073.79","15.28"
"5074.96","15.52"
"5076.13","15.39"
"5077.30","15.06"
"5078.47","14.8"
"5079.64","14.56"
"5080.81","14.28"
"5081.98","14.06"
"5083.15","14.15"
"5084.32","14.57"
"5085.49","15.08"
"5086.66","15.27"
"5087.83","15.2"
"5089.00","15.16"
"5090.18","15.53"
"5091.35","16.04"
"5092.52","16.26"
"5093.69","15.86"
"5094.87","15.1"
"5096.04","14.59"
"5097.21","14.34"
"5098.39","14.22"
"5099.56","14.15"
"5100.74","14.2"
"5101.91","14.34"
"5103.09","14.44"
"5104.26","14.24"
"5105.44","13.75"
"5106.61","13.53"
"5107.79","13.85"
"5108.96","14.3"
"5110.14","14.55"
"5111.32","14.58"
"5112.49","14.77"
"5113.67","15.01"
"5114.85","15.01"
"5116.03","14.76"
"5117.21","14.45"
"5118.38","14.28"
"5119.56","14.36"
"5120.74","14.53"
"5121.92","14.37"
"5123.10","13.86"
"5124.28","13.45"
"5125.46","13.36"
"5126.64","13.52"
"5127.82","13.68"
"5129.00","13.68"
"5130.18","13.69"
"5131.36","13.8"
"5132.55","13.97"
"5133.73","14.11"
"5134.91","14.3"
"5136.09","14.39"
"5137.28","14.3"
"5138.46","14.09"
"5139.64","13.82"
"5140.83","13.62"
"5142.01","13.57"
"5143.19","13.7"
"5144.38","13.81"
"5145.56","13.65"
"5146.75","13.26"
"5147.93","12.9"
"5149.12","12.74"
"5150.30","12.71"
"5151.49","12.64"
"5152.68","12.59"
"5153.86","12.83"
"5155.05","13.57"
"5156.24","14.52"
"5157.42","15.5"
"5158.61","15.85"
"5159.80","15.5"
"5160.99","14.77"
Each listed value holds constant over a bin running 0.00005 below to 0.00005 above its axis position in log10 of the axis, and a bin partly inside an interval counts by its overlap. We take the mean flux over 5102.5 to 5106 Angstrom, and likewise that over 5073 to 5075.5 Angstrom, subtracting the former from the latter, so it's 1.26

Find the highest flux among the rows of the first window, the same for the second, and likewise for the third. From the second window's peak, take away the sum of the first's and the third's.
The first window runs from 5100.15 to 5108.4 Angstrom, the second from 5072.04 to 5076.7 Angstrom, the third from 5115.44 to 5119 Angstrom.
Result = -13.7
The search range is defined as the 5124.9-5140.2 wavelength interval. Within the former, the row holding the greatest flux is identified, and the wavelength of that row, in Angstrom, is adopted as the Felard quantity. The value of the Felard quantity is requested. 5136.09 Angstrom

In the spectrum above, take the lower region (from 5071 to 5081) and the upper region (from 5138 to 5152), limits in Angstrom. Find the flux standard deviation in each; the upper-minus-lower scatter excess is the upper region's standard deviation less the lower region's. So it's 0.10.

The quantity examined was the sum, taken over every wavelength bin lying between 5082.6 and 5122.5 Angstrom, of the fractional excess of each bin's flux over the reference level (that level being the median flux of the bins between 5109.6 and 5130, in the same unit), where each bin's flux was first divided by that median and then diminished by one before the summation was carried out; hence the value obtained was 0.71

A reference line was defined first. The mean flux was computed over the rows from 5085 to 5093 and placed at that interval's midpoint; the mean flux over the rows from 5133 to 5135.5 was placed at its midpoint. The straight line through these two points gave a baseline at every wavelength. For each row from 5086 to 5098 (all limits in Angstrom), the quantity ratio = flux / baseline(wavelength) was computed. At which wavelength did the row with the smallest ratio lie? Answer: 5097.21 Angstrom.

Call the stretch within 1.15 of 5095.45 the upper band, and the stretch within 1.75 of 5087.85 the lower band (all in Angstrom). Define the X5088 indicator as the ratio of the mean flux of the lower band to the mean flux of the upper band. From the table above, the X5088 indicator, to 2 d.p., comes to 1.02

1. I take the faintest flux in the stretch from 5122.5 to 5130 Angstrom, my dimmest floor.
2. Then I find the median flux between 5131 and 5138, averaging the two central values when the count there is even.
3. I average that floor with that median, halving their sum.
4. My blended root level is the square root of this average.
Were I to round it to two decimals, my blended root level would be 3.71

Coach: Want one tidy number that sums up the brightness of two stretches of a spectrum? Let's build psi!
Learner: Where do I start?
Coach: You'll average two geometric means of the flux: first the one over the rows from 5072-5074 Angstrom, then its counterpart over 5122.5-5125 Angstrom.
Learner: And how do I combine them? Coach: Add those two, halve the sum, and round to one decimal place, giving 14.4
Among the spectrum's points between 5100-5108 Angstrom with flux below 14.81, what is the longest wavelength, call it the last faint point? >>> 5107.79 Angstrom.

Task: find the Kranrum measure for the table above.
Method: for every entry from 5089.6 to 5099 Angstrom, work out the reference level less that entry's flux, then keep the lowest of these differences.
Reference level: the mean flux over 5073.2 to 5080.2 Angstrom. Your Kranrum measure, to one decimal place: -1.2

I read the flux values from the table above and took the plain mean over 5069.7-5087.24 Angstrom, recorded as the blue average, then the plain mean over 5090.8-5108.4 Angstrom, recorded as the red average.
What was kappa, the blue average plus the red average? 29.4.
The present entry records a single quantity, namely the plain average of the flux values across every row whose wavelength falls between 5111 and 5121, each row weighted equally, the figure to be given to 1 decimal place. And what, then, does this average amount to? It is 14.6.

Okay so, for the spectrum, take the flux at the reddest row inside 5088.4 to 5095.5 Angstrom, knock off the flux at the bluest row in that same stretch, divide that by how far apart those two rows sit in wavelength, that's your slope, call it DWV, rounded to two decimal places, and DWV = -0.01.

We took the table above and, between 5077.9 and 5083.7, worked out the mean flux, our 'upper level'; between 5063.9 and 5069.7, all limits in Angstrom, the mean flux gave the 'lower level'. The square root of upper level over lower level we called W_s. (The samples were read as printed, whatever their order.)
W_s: 0.98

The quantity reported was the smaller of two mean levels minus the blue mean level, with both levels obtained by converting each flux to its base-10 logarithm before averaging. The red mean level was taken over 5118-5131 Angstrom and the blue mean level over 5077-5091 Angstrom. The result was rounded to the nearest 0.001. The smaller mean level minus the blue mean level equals -0.028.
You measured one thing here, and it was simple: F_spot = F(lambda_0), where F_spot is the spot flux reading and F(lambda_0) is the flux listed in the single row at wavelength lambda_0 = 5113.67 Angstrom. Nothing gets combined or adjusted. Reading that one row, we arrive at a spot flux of 15.01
